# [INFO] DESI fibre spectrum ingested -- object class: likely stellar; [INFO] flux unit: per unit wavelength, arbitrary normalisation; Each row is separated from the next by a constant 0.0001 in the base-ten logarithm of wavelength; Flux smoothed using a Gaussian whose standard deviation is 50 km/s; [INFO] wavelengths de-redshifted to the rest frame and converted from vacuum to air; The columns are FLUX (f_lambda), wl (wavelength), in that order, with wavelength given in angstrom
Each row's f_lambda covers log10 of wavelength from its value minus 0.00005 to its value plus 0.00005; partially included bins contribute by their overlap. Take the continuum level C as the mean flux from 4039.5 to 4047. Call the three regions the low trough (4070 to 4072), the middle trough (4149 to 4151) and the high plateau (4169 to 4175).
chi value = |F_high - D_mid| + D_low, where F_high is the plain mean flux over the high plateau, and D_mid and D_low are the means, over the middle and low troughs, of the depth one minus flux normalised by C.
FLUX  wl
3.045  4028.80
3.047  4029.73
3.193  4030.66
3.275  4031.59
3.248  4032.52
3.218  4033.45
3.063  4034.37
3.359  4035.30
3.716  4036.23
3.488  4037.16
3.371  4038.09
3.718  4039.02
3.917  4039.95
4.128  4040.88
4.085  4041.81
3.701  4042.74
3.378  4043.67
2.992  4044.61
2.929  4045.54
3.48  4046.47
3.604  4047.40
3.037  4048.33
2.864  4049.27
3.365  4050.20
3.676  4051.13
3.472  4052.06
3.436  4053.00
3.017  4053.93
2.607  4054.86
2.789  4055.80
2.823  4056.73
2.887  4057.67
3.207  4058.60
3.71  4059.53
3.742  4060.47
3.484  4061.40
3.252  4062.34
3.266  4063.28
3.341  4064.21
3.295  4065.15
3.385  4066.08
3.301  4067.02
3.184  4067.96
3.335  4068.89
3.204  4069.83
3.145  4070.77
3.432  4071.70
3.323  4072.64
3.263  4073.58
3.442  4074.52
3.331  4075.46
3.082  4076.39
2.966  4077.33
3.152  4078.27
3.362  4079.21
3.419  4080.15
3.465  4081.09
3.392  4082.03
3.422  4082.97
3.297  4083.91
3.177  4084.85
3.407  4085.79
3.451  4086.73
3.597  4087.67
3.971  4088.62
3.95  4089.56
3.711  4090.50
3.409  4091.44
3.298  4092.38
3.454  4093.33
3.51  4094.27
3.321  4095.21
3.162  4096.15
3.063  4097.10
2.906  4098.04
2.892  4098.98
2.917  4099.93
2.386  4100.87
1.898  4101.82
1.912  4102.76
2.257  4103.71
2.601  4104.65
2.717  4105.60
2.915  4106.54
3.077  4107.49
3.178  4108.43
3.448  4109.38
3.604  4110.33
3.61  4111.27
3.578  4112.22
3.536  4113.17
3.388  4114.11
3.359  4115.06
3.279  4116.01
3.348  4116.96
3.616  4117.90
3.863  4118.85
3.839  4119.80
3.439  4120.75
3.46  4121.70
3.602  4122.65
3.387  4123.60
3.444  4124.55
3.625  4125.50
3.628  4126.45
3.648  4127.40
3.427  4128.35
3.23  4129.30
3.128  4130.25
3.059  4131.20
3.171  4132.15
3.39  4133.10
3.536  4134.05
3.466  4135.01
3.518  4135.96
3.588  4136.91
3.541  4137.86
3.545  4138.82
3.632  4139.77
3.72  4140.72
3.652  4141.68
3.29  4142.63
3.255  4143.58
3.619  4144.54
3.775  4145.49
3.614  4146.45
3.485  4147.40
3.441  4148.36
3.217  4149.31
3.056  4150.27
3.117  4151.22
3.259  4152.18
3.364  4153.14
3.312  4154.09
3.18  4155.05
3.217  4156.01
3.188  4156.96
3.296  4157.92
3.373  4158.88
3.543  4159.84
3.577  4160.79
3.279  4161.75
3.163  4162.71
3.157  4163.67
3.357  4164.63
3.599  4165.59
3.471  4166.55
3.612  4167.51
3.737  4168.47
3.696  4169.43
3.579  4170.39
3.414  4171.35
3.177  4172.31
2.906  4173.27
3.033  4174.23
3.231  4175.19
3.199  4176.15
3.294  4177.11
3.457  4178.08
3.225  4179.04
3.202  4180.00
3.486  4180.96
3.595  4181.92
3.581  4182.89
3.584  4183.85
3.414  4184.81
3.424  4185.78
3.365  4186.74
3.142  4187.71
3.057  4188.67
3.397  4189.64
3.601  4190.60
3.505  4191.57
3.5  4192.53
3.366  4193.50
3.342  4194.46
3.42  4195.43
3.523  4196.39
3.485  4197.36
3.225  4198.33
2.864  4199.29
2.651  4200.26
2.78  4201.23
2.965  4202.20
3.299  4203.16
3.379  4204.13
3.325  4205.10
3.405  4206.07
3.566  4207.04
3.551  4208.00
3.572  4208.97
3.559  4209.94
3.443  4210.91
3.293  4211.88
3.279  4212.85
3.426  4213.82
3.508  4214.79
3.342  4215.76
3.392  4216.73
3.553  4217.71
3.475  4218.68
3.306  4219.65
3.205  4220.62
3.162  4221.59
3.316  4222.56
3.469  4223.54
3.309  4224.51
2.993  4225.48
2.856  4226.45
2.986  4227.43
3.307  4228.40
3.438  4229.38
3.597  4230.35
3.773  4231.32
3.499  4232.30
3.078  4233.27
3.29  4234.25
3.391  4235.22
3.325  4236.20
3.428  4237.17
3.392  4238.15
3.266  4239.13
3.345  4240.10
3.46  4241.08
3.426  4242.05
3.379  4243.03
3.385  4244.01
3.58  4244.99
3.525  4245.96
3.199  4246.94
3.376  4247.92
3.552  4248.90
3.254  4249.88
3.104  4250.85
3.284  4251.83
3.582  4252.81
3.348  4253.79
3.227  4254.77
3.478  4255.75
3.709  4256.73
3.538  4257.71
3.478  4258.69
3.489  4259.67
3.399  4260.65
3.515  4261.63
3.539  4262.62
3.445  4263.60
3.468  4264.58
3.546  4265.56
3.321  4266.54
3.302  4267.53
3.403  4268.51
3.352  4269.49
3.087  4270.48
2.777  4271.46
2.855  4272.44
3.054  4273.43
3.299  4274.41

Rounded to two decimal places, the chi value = 3.26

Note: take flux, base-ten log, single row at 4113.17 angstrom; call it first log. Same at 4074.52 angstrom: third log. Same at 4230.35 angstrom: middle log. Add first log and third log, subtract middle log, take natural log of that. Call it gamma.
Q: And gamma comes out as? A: -0.64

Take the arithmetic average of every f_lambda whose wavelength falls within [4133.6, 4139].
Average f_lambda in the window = 3.53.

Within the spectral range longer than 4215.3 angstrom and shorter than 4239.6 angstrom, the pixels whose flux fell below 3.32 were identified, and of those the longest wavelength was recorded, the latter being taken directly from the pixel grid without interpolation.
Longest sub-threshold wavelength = 4239.13 angstrom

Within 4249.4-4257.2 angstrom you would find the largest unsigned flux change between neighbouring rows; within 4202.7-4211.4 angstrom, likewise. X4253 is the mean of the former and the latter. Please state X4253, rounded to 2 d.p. 0.23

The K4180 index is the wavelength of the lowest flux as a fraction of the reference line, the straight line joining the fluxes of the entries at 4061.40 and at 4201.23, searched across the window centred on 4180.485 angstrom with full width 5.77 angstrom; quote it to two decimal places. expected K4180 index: 4180.00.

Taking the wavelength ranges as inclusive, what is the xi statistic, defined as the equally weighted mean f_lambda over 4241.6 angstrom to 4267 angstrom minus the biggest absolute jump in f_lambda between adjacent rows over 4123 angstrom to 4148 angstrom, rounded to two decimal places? 3.06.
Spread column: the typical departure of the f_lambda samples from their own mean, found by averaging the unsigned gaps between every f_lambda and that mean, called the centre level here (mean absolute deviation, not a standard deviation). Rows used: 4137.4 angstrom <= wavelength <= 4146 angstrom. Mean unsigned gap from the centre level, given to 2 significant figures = 0.13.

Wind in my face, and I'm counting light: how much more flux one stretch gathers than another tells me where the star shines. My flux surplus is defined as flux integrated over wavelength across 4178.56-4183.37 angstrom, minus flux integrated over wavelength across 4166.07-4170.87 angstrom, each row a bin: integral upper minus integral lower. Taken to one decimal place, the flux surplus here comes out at -0.9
